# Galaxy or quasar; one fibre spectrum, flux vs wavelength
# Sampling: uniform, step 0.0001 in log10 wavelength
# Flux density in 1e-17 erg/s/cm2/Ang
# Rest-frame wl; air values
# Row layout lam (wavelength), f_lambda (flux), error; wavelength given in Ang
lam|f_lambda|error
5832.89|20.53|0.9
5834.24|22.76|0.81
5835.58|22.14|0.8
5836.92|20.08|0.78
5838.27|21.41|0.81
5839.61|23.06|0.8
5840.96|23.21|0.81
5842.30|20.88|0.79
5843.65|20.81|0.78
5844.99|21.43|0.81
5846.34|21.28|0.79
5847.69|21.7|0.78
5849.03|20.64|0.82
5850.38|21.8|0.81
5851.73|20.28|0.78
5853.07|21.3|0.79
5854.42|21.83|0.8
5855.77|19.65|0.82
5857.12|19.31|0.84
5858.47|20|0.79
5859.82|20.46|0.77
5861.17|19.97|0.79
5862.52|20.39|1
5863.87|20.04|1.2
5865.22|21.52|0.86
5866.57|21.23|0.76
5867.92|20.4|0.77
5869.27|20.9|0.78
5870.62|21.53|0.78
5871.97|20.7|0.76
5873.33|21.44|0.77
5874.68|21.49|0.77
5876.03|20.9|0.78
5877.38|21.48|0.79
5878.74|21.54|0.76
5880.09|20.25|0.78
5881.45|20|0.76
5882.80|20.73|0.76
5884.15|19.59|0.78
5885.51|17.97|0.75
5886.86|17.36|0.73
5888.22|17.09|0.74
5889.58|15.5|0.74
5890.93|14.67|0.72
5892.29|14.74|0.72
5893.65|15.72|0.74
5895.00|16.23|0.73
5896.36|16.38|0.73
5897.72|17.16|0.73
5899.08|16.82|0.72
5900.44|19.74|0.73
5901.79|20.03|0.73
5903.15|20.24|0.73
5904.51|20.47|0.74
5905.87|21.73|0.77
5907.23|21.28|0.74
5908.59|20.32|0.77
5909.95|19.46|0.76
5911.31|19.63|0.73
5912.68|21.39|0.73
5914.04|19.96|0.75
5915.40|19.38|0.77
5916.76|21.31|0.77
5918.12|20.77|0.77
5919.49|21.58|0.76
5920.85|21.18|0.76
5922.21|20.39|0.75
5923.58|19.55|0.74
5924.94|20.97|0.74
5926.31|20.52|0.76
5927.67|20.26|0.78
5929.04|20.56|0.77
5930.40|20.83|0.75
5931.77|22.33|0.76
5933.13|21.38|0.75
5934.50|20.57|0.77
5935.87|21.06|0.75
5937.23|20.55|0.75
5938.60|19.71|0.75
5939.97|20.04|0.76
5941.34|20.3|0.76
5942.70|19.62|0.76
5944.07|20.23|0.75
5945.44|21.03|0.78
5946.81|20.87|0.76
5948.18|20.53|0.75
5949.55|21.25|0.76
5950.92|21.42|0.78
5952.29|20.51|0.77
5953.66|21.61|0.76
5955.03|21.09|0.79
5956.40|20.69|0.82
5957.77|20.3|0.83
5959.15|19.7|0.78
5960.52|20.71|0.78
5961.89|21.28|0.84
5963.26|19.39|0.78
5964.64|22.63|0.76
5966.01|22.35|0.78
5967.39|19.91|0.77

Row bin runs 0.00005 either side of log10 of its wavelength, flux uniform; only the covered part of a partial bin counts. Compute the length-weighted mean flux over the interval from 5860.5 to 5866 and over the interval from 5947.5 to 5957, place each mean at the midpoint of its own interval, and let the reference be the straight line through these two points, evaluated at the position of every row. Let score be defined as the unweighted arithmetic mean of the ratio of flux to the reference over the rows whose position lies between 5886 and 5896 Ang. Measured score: 0.77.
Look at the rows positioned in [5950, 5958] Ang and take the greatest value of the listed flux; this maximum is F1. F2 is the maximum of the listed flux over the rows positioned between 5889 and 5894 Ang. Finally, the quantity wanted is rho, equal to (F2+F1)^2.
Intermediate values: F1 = 21.61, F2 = 15.72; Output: 1394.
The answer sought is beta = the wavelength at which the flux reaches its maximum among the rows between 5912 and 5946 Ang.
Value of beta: 5931.77 Ang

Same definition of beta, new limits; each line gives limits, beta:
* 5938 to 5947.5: 5945.44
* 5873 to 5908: 5905.87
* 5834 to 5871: 5840.96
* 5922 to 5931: 5924.94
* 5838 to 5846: 5840.96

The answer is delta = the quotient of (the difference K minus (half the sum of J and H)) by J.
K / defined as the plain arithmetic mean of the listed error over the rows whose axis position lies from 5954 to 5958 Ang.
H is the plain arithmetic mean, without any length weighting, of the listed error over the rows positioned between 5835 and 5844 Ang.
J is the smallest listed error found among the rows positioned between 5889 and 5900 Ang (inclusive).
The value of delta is 0.077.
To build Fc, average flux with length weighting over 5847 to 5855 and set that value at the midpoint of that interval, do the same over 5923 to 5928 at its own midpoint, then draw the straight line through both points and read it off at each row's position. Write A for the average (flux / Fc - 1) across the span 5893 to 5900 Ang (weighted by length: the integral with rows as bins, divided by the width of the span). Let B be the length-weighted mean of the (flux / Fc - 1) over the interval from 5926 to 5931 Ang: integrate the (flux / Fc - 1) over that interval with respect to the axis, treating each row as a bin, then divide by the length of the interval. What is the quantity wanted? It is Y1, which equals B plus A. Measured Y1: -0.19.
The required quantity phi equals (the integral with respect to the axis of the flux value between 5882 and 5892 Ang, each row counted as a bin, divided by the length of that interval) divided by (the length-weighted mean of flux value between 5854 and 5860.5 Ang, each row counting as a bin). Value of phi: 0.87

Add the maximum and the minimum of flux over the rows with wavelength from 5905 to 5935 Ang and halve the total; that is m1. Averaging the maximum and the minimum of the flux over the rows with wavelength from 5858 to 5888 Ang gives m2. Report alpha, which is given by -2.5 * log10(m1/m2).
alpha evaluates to -0.08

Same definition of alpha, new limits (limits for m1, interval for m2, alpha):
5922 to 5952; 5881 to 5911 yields -0.15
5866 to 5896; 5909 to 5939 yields 0.15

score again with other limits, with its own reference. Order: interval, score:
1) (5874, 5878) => 1.03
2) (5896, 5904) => 0.89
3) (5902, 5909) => 1.00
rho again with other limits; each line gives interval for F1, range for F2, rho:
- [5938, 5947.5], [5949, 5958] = 1818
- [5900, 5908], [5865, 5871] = 1871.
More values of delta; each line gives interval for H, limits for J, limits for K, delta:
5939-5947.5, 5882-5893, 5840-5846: 0.079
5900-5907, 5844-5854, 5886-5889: -0.032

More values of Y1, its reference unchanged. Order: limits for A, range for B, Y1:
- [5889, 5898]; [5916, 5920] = -0.21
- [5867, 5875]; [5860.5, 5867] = -0.02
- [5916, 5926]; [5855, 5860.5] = -0.04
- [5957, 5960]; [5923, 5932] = 0.02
